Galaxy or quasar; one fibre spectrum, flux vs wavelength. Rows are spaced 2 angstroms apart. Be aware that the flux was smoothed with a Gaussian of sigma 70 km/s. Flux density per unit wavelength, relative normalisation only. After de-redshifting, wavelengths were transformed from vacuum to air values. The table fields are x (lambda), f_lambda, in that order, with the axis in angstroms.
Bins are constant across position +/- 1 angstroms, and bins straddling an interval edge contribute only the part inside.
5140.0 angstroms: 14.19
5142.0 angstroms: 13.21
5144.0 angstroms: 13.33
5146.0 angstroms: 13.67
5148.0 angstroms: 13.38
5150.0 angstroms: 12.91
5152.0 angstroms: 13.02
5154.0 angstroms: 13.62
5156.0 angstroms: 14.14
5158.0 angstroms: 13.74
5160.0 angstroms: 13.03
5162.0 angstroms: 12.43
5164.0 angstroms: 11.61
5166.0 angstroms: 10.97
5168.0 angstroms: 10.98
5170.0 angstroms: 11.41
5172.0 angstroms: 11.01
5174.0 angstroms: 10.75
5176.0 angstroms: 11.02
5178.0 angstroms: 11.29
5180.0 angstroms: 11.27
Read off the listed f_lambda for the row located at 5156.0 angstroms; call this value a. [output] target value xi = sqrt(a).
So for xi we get 3.8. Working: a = 14.14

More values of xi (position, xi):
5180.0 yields 3.4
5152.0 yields 3.6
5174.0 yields 3.3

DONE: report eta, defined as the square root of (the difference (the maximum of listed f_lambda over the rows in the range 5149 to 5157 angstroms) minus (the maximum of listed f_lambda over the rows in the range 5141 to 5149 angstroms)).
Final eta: 0.69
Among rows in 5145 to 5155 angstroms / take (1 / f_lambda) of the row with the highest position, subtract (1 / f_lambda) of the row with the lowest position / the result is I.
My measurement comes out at 0.000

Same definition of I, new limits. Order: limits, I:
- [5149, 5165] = 0.009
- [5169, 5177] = 0.003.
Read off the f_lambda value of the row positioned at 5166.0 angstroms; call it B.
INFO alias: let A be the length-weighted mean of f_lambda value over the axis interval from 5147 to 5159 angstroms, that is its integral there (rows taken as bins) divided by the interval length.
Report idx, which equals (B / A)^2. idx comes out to 0.66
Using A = 13.5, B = 10.97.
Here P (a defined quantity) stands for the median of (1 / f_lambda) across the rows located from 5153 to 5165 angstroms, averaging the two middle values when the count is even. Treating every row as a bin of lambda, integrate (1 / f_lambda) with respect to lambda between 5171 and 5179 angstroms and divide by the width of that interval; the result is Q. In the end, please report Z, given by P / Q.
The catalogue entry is 0.83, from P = 0.0751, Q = 0.0908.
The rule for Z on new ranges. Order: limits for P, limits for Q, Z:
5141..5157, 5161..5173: 0.85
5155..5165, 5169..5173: 0.86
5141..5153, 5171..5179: 0.83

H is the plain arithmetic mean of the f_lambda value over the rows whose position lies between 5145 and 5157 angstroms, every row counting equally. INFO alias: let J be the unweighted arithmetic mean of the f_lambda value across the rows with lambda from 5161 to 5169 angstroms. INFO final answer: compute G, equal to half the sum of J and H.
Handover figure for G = 12.5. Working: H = 13.5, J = 11.50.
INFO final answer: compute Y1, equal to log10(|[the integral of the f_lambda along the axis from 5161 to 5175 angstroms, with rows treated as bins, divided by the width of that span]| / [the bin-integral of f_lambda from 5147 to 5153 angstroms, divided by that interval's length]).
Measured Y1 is -0.06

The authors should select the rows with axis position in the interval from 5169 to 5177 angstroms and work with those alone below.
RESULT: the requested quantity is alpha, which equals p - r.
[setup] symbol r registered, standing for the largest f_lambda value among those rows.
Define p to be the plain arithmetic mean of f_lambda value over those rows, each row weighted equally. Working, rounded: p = 11.0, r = 11.41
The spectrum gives -0.36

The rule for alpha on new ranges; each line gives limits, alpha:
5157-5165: -1.04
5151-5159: -0.51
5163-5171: -0.37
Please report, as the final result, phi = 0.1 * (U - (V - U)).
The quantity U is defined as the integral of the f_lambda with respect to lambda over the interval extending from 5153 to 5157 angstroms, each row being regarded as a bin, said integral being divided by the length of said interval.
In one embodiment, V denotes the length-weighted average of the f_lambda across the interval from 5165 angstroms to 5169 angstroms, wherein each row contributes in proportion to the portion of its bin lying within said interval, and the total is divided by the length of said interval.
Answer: 1.68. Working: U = 13.9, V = 11.0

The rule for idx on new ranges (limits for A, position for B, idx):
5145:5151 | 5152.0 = 0.96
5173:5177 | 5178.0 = 1.08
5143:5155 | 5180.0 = 0.72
